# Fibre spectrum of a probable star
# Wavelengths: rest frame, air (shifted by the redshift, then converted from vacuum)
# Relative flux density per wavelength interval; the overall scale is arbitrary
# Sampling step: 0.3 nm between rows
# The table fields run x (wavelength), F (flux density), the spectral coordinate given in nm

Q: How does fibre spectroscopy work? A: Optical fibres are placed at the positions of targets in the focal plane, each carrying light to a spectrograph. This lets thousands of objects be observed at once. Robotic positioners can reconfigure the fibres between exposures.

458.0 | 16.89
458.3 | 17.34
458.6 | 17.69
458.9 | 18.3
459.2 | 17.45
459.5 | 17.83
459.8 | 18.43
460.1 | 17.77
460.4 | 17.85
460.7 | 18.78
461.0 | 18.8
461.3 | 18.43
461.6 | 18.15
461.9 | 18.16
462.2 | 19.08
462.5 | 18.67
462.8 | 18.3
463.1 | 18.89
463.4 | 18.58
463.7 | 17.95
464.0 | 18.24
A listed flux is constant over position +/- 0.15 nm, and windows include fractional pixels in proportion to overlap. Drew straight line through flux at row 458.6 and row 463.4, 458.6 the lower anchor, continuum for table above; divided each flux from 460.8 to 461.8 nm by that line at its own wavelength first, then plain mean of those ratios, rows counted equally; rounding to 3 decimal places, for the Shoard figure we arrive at 1.015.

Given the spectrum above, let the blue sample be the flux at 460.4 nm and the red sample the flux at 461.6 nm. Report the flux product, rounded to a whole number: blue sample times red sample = 324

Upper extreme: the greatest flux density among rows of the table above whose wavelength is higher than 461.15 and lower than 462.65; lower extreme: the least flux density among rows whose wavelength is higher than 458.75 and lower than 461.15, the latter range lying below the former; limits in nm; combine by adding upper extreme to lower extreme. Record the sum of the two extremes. 36.5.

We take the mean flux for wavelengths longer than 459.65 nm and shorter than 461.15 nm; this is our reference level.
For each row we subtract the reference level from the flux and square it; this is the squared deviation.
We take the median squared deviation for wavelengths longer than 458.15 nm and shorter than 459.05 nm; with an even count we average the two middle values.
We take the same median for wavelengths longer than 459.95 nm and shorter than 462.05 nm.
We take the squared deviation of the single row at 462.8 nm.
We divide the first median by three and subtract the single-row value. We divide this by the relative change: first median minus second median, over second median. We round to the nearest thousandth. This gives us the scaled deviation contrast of 0.139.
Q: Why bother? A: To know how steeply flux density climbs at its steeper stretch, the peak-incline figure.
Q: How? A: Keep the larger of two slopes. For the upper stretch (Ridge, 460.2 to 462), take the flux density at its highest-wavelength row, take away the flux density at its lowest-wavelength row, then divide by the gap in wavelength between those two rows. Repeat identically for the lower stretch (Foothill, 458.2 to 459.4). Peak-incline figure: 0.21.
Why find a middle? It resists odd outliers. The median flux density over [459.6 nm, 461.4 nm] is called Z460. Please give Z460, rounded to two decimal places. 18.43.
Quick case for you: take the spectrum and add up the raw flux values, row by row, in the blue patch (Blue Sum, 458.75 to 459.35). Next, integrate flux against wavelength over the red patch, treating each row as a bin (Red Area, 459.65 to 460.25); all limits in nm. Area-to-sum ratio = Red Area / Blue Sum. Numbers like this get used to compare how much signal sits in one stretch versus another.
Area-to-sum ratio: 0.304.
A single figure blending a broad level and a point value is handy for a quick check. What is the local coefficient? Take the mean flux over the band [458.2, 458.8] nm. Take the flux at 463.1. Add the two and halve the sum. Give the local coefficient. 18.2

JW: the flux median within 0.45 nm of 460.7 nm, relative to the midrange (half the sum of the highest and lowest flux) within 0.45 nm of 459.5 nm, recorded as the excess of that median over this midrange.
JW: 0.84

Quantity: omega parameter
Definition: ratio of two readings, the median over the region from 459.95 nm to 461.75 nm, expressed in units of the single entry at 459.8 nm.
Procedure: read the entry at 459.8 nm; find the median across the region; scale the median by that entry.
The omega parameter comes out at 0.99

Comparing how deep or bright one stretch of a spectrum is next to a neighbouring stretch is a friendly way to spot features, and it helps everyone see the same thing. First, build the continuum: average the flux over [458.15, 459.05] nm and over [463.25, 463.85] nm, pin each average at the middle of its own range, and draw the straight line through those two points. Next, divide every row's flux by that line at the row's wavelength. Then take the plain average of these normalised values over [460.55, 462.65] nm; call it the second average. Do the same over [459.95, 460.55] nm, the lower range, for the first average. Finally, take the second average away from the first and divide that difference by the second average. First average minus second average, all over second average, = -0.034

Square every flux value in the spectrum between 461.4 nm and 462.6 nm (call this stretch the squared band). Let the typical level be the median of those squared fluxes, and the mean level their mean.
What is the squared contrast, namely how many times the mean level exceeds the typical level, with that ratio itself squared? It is 1.02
